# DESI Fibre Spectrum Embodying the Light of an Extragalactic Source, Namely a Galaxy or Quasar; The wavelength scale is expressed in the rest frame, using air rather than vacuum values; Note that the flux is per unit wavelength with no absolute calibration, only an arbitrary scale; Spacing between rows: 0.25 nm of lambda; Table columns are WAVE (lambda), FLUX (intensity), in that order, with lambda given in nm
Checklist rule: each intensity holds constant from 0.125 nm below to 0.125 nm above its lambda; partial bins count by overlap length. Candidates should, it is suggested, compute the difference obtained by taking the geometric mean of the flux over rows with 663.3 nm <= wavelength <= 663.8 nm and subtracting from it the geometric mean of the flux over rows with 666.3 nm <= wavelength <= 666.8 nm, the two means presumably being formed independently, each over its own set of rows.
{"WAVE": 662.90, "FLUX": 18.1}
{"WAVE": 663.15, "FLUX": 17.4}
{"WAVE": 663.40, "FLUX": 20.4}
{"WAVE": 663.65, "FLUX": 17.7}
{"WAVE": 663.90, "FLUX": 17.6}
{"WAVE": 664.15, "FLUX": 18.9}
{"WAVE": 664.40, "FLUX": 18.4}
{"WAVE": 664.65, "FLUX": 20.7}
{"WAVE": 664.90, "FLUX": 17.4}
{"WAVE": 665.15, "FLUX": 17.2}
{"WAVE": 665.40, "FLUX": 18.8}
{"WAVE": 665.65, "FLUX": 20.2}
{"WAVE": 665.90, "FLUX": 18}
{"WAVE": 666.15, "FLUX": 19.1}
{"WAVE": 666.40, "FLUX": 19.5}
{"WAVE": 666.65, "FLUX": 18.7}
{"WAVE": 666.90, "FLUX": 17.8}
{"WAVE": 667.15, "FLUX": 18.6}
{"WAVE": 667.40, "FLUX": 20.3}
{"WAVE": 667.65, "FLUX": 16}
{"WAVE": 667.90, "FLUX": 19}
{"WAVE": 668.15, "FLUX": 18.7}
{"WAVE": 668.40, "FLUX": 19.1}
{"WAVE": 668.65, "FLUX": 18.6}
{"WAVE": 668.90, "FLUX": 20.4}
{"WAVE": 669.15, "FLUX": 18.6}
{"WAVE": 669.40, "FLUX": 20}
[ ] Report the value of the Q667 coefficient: -0.1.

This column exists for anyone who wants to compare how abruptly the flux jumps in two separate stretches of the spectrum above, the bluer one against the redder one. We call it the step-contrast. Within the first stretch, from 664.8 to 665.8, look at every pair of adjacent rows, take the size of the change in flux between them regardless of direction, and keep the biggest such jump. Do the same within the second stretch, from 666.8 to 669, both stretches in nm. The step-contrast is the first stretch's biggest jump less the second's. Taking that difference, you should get -3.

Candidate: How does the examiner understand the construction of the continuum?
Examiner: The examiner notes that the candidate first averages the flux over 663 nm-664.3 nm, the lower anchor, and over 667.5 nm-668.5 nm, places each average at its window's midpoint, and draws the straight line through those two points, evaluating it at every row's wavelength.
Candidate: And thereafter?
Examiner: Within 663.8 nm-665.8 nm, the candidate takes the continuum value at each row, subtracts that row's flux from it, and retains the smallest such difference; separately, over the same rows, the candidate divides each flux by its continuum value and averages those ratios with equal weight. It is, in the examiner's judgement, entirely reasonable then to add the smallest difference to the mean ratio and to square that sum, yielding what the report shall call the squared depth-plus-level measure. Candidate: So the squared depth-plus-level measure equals 1.8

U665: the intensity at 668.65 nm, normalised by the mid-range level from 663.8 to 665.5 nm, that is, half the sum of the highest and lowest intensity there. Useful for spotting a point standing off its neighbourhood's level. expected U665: 0.98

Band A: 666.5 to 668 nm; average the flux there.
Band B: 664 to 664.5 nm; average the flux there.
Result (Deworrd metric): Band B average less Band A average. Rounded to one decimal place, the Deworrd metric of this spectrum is 0.2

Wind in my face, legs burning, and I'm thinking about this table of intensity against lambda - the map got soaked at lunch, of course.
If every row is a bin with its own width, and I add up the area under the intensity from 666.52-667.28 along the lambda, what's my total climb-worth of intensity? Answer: 14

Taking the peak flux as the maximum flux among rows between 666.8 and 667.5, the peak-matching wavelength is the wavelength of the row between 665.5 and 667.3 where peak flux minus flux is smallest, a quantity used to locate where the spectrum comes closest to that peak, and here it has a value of 665.65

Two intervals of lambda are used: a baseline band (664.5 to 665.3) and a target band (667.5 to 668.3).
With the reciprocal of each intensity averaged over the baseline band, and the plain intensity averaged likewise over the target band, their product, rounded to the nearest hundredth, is 0.98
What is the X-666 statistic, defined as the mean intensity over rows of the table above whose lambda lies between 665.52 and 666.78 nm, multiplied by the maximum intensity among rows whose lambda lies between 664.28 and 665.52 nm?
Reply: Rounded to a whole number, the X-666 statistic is 395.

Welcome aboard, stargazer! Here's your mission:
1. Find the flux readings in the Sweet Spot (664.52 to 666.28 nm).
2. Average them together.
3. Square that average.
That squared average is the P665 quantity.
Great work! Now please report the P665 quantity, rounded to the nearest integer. 352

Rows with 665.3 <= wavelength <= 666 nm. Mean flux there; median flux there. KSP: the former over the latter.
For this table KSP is 1.01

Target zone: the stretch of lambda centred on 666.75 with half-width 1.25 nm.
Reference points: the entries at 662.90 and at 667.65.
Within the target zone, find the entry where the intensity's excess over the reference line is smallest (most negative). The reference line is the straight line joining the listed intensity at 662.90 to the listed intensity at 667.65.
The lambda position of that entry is 667.65 nm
